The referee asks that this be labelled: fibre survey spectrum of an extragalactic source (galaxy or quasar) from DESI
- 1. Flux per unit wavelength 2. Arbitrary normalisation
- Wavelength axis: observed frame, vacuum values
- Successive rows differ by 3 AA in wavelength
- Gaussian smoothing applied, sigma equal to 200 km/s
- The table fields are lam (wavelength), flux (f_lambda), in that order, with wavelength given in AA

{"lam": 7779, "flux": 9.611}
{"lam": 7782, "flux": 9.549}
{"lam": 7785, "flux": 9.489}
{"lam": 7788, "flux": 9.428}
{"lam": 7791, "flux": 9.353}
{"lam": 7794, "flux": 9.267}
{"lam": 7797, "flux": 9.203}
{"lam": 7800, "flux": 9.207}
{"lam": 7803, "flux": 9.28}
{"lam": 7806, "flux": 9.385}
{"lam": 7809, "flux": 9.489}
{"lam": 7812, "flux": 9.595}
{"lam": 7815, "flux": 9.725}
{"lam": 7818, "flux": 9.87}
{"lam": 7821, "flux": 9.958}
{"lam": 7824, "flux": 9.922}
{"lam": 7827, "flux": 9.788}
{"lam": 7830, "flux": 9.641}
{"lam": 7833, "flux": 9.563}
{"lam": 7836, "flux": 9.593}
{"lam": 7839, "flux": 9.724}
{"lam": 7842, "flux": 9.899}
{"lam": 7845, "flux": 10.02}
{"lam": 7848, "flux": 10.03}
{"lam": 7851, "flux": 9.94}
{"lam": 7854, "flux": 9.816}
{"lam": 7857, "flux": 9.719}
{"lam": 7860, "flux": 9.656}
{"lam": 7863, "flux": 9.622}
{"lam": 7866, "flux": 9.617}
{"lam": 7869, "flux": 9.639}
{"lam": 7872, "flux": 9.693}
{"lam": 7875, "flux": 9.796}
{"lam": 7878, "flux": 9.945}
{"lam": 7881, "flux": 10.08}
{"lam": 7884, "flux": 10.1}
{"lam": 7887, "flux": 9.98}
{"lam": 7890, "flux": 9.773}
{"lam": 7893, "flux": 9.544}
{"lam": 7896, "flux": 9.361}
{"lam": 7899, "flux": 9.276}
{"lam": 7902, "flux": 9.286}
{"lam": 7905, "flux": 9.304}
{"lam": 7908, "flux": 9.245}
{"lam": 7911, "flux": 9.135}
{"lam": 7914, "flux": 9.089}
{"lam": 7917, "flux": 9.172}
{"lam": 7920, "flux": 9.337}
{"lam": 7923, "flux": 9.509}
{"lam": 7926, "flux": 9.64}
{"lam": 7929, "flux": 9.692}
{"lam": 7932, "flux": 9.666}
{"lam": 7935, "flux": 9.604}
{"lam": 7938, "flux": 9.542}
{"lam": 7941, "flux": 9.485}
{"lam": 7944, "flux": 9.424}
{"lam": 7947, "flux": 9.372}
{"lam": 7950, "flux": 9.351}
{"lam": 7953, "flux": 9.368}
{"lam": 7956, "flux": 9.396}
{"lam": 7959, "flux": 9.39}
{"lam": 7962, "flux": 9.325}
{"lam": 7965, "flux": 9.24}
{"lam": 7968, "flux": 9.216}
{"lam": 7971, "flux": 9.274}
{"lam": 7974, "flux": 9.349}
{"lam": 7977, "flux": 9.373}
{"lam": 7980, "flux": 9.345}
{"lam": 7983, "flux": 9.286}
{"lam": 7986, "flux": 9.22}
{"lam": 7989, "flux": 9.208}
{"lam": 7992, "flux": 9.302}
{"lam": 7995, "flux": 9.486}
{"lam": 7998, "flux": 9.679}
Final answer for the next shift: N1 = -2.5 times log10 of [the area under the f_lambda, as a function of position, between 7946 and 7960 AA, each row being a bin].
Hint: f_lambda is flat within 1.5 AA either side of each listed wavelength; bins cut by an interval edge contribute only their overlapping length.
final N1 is -5.30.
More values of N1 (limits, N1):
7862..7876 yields -5.33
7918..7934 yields -5.46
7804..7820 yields -5.47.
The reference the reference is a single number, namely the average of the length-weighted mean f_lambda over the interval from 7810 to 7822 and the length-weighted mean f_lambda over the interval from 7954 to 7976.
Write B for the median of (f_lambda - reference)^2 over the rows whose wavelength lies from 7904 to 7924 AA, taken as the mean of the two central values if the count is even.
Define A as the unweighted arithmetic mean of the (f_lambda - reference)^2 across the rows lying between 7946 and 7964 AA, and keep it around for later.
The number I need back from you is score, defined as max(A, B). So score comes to 0.09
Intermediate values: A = 0.031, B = 0.088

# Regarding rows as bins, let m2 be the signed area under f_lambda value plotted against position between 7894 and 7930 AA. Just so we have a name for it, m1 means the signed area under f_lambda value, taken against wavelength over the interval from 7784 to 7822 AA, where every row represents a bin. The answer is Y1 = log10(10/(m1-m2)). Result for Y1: -0.4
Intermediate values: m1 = 360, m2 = 336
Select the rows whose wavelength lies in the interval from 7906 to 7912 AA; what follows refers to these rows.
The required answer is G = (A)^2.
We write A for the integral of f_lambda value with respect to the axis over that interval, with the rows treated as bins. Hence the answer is 3050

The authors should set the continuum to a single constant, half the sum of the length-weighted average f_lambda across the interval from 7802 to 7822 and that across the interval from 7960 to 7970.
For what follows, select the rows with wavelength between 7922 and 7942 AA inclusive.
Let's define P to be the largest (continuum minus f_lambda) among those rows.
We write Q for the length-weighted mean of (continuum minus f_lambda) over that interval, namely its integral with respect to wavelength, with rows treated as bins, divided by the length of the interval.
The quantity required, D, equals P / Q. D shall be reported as 0.3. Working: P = -0.04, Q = -0.15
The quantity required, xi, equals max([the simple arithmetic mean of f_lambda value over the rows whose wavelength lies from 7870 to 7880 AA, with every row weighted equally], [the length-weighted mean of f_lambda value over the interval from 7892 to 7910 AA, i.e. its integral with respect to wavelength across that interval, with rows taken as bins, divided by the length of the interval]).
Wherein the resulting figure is 9.81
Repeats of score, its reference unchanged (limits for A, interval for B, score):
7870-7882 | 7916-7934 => 0.14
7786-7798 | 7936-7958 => 0.06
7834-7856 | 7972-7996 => 0.12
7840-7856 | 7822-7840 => 0.17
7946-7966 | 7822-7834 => 0.04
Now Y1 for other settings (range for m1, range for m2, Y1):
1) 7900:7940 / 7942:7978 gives -0.6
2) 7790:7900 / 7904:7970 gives -1.6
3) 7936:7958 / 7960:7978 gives -0.6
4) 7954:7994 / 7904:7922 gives -1.3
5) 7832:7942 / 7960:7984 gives -1.9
